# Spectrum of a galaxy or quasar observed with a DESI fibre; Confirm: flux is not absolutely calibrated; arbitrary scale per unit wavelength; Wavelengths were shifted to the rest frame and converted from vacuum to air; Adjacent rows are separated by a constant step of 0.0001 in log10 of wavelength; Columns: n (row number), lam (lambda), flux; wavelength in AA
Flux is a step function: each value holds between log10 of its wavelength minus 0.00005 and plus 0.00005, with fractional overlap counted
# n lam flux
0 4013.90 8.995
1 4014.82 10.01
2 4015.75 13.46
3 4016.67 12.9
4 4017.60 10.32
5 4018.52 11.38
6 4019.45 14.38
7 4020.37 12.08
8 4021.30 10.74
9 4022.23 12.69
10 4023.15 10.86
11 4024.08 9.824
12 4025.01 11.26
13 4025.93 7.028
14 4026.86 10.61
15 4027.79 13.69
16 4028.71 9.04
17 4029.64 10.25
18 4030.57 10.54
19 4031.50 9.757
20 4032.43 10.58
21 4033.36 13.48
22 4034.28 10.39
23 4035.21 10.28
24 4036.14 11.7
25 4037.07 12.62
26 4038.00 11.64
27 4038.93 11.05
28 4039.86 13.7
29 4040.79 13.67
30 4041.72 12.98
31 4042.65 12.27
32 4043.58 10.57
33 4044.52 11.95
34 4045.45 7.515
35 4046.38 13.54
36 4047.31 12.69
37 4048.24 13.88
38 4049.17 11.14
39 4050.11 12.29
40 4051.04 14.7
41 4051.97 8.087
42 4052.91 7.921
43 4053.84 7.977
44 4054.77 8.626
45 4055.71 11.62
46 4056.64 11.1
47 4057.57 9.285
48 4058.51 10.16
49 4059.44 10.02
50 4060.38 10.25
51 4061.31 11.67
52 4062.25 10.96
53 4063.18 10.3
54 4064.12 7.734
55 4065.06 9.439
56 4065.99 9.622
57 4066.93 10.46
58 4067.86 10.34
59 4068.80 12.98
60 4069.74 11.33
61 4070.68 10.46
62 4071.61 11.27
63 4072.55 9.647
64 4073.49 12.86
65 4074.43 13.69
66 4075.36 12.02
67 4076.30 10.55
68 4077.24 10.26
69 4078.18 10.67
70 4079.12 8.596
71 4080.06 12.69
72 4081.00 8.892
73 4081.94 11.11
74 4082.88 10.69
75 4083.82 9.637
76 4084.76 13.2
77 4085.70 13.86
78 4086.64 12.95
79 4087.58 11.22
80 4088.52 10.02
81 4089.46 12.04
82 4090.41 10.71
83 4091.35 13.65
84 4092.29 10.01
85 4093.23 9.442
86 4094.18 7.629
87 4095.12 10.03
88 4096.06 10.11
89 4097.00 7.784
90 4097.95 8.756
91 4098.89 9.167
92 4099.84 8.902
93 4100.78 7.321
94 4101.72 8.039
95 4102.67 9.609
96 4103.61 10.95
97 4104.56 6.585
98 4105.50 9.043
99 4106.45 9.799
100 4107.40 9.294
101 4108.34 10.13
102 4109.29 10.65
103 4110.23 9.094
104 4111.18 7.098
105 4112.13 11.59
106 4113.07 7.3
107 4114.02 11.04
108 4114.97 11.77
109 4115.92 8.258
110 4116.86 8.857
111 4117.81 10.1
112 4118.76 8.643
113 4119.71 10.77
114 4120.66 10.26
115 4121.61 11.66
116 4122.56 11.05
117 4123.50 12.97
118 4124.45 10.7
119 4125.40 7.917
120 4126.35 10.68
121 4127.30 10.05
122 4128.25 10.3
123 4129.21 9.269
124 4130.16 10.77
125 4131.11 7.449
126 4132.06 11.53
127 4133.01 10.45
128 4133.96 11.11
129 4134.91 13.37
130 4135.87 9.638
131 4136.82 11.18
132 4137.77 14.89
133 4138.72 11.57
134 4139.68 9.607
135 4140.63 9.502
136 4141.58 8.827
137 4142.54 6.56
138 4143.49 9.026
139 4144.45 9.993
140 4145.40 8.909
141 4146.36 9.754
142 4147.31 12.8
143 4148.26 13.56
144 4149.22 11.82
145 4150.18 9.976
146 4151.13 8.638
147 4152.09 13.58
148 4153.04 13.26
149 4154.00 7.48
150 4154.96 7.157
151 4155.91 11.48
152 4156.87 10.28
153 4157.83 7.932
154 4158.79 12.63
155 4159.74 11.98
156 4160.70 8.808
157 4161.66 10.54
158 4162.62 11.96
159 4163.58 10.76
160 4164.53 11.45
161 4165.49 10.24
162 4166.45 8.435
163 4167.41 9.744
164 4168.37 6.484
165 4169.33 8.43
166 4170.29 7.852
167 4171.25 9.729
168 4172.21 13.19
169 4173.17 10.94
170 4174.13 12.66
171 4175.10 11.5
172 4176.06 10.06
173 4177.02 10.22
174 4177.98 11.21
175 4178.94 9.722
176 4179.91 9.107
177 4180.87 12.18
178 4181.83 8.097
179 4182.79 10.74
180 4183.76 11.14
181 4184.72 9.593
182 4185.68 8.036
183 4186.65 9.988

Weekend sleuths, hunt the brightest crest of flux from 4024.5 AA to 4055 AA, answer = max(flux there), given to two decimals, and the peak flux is 14.70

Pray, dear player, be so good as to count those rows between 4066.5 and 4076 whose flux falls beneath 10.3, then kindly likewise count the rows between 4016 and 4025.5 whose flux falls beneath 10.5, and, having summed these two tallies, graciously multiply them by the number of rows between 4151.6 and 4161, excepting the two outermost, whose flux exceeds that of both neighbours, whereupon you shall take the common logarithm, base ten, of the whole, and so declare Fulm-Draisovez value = 0.8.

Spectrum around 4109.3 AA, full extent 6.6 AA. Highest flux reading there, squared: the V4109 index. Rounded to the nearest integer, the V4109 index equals 134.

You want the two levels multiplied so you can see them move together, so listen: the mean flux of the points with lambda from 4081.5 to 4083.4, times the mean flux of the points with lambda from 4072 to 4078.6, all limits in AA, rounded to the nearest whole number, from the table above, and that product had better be 124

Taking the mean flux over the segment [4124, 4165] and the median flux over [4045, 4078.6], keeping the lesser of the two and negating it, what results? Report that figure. -10.4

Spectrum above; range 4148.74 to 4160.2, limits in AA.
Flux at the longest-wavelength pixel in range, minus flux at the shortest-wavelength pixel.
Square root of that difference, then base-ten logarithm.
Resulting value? -0.4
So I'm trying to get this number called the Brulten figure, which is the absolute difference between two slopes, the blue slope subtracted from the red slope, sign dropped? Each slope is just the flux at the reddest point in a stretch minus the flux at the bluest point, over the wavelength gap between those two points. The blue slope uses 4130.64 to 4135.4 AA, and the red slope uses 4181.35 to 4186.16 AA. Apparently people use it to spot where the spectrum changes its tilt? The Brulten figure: 1.6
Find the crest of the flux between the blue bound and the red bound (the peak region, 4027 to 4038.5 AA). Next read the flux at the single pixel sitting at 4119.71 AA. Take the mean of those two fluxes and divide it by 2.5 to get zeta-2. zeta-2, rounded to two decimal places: 4.89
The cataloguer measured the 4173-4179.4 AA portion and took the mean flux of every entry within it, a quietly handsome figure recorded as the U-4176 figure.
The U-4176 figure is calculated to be 10.9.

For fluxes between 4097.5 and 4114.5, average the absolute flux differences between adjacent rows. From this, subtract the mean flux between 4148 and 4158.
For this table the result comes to -8.6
